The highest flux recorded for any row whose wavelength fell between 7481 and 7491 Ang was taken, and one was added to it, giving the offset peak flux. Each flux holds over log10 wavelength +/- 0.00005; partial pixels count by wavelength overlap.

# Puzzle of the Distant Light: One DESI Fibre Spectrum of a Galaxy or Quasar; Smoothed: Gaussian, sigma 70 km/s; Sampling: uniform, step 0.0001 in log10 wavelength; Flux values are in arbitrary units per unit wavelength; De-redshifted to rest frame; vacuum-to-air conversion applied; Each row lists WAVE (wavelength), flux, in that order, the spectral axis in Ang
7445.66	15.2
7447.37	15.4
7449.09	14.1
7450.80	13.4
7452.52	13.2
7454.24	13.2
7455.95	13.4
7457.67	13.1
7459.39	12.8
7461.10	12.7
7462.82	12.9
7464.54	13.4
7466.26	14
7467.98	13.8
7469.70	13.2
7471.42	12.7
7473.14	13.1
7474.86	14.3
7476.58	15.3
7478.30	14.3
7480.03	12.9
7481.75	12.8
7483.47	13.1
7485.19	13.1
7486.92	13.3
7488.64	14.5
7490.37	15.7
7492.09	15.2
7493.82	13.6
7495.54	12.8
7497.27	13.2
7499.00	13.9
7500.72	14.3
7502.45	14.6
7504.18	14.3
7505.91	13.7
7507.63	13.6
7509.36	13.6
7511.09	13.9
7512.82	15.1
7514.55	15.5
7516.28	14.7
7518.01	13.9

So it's 16.7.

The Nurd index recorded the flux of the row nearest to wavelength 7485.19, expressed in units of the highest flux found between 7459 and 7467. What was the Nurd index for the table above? 0.94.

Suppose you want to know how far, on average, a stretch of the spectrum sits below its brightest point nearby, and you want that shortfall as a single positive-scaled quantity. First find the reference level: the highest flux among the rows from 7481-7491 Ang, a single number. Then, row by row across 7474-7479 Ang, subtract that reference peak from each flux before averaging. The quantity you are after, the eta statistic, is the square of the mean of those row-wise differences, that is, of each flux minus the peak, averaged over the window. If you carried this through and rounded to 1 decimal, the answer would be 1.1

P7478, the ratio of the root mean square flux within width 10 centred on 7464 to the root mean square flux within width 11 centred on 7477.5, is 0.96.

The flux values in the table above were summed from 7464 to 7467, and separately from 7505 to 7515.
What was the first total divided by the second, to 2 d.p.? 0.32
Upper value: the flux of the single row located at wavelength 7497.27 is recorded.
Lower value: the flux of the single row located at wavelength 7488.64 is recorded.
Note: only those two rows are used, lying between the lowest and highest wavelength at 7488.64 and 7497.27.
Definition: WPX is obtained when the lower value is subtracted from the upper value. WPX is -1.3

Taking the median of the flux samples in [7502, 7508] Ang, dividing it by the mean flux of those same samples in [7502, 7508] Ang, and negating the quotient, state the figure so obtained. -0.996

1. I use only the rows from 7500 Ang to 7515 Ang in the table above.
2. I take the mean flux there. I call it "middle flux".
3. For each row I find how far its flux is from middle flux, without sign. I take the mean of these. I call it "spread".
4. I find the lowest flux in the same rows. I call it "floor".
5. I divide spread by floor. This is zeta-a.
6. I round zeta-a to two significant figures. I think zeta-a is 0.038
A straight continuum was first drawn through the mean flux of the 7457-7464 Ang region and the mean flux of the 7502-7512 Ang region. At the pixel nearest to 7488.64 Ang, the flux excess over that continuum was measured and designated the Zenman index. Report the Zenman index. 1.0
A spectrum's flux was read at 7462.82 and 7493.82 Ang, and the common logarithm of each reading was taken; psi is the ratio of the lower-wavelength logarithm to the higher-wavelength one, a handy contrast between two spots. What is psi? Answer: 0.98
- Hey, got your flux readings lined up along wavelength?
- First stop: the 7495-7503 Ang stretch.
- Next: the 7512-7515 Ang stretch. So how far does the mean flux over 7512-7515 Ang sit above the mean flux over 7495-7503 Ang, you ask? 1.5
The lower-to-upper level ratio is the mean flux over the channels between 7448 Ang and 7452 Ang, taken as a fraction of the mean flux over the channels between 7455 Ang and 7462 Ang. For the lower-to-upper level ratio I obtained 1.06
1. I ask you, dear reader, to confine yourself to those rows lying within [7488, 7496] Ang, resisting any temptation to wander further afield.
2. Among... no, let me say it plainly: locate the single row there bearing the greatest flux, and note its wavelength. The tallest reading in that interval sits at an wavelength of 7490.37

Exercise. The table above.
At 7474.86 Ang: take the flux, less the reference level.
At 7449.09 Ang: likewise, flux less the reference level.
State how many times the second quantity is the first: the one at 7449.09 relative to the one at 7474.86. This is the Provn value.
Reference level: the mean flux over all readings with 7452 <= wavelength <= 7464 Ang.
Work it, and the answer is 0.8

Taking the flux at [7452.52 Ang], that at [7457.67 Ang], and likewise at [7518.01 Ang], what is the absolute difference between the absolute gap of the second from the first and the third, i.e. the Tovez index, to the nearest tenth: 13.8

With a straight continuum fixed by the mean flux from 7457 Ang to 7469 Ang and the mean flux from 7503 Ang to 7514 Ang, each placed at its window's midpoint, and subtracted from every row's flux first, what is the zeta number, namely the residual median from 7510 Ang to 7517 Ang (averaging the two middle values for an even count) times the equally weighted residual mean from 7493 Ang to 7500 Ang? -0.3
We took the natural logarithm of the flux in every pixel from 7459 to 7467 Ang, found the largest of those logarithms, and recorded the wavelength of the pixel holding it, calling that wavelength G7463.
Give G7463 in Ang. 7466.26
